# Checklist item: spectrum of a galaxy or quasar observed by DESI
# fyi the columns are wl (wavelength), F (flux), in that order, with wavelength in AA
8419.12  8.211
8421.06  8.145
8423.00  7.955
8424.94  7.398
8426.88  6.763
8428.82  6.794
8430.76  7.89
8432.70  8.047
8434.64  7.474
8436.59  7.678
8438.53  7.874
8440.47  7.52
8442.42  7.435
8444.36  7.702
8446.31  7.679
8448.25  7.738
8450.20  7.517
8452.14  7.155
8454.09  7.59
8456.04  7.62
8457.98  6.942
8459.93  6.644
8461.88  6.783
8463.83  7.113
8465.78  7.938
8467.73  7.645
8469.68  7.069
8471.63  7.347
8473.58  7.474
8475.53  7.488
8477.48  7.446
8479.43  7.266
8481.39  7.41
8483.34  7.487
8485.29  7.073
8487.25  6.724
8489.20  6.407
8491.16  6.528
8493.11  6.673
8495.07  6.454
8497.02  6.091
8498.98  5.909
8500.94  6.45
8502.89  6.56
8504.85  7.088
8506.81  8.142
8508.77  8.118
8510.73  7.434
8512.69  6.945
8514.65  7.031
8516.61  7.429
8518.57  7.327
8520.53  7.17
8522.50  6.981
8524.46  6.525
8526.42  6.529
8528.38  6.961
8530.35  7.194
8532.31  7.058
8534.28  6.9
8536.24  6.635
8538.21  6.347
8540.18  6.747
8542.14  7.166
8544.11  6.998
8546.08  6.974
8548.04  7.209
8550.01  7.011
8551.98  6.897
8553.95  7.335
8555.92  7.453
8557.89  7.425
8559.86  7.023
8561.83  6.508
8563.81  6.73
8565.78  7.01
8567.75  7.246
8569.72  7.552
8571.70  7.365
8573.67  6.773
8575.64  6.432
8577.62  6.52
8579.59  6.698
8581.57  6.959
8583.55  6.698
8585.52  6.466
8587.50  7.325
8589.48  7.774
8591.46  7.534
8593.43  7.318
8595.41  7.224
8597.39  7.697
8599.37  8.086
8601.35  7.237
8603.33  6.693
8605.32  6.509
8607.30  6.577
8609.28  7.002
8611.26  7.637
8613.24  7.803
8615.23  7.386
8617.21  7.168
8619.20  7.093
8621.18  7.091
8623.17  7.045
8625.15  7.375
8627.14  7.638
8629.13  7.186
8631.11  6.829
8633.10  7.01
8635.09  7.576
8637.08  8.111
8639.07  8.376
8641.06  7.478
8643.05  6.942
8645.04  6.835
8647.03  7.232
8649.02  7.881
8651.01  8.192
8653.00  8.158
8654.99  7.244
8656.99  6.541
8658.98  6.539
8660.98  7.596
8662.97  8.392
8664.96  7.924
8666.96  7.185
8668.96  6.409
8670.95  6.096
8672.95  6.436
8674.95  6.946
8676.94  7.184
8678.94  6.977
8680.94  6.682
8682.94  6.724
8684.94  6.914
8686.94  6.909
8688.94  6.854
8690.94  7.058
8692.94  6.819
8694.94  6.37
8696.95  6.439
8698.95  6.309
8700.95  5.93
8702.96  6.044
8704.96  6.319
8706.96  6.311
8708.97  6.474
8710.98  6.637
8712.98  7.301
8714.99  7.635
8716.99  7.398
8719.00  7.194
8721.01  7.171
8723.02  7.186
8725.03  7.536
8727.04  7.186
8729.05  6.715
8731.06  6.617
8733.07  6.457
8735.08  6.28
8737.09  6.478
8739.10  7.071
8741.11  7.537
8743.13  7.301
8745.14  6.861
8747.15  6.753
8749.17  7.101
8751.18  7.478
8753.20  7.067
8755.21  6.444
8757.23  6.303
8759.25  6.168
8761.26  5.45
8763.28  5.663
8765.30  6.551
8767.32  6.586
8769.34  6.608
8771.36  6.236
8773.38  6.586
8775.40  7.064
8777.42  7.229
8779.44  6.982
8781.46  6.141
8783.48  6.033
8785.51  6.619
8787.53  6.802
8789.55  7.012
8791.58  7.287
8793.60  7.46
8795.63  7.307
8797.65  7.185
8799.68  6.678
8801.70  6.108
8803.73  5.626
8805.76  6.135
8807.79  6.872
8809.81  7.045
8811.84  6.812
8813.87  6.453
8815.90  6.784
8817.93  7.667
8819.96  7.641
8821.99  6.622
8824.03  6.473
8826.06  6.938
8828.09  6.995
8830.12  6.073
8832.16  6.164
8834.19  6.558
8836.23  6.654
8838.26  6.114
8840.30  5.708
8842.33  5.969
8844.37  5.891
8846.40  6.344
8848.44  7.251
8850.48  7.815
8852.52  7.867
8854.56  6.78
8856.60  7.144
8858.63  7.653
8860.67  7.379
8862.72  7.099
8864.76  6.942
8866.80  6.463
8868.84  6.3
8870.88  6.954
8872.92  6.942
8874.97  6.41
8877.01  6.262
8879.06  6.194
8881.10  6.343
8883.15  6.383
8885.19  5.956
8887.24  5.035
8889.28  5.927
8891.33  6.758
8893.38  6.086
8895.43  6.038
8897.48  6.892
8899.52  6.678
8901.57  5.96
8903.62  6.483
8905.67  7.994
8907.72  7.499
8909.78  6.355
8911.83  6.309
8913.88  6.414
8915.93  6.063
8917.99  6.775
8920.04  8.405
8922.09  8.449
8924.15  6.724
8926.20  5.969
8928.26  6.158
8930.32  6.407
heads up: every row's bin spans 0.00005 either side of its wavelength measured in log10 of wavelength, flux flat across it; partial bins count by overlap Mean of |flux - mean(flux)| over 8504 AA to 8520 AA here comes 0.35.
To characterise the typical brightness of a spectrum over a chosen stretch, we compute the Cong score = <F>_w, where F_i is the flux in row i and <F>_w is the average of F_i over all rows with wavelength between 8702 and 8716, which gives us 6.7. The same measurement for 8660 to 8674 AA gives 7.1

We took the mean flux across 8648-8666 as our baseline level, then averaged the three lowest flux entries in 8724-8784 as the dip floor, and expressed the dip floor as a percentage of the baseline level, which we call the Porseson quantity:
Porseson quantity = 75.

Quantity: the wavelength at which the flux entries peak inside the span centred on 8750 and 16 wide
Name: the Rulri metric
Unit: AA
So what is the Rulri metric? 8751.18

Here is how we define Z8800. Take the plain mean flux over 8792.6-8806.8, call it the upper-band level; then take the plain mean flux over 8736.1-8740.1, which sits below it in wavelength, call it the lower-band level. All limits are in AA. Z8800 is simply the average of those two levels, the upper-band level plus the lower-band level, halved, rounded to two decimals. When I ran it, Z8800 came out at 6.71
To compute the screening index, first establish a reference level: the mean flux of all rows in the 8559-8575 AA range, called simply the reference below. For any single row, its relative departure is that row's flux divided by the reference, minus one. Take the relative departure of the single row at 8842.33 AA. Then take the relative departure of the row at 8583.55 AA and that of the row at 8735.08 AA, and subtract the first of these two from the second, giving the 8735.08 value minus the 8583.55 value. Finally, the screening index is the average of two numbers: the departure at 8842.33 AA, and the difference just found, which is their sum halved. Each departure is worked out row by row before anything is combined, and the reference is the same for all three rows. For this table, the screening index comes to -0.10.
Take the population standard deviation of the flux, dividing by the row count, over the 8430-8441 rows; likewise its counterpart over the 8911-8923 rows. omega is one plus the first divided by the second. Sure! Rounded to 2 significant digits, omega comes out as 1.2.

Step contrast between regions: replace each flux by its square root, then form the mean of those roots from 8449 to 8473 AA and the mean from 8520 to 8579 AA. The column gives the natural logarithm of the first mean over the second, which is 0.023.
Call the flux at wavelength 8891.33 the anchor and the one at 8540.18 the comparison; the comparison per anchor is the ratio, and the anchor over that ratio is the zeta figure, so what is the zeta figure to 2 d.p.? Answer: 6.77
